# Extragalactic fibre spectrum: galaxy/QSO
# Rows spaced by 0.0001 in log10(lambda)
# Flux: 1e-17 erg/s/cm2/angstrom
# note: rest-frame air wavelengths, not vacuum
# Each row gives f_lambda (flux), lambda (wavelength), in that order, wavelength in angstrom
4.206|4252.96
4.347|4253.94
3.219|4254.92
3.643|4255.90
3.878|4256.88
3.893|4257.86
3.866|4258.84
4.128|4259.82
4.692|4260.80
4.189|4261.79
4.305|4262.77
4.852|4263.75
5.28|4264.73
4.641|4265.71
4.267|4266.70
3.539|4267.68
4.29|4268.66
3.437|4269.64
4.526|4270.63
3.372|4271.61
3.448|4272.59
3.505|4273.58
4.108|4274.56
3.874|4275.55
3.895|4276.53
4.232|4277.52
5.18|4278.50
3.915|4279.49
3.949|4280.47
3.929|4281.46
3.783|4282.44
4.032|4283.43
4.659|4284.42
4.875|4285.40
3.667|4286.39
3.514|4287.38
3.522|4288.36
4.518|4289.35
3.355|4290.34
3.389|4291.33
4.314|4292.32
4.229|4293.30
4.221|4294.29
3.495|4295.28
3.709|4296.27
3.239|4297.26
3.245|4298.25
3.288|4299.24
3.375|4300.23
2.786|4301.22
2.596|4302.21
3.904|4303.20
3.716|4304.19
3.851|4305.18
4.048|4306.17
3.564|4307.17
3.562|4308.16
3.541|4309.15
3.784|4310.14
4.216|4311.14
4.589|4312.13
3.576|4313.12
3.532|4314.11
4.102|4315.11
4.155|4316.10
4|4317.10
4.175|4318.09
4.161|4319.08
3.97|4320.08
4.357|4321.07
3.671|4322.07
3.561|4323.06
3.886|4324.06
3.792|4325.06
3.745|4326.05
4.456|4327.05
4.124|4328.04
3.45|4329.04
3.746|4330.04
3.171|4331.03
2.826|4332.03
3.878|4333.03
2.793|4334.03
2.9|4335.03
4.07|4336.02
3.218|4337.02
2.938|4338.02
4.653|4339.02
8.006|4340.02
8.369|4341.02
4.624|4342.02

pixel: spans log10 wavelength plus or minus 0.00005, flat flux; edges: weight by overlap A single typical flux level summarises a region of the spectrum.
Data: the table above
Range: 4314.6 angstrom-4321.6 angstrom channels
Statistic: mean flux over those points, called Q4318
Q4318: 4.13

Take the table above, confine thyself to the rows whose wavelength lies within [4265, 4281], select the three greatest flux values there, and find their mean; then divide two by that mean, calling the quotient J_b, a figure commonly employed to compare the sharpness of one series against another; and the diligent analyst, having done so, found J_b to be 0.42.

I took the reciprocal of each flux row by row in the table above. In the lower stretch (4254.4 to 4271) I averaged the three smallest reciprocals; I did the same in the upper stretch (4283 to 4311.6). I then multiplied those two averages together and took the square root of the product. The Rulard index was 0.208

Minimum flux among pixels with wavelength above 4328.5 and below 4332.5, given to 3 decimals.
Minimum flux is 2.826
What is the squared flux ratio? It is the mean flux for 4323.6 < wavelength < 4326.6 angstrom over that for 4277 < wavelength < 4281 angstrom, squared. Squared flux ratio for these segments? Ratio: 0.78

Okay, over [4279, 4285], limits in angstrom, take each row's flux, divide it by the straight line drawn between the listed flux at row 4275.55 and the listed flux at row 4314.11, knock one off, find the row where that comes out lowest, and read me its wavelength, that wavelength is 4282.44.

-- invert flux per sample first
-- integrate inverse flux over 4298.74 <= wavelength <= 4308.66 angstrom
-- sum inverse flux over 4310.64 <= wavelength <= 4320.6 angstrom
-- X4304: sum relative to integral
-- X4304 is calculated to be 0.85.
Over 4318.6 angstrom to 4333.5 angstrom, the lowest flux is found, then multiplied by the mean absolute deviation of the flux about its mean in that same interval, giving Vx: 0.9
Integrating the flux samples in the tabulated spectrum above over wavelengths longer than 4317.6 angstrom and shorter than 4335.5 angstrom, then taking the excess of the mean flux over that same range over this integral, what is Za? -63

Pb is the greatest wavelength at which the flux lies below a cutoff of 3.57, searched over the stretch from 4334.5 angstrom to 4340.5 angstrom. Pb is 4338.02 angstrom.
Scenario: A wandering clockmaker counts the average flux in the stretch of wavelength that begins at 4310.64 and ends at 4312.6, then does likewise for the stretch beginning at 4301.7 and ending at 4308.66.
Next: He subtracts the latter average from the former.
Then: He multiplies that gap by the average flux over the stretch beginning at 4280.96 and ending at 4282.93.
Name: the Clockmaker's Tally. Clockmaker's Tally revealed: 3.1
